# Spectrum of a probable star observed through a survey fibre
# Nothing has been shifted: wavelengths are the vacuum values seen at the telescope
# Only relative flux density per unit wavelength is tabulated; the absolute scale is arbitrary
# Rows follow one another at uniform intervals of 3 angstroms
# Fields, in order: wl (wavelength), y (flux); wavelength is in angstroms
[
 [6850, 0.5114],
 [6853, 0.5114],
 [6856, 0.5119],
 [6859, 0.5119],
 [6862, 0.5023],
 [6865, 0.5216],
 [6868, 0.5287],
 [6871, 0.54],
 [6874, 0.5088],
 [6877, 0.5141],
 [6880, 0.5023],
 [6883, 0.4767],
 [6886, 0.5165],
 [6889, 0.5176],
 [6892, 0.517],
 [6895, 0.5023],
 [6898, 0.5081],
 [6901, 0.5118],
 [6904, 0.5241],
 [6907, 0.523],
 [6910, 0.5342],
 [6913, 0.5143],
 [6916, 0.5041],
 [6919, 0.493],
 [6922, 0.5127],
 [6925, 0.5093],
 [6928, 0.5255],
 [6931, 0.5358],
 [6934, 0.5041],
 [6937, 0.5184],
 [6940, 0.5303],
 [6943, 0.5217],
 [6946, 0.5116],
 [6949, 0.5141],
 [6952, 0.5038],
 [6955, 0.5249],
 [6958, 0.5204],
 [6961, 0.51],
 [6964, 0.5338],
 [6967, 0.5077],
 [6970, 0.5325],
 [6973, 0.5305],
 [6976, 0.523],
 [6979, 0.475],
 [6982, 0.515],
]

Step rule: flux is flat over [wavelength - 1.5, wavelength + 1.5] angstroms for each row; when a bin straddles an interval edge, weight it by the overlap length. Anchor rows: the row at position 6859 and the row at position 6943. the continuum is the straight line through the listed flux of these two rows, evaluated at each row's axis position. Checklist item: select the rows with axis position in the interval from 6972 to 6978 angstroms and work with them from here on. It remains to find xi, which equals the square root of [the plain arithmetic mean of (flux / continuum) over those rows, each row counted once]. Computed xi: 1.00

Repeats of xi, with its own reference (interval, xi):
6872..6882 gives 0.99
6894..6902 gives 0.99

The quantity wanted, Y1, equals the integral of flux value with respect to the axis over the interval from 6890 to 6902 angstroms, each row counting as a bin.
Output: 6.12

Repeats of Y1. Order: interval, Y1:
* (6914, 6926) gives 6.06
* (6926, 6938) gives 6.25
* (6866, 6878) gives 6.28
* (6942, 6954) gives 6.16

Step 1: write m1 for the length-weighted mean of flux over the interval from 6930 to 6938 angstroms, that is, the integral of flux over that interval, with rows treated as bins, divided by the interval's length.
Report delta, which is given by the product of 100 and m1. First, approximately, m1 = 0.5185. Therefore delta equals 51.8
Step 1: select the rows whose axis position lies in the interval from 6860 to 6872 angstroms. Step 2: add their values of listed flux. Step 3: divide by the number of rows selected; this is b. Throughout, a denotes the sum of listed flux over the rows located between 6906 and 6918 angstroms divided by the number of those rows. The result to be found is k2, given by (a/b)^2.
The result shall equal 0.98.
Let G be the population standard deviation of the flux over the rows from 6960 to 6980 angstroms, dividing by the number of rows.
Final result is 0.0194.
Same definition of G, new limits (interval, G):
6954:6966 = 0.0086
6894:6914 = 0.0101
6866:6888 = 0.0187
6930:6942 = 0.0122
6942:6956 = 0.0075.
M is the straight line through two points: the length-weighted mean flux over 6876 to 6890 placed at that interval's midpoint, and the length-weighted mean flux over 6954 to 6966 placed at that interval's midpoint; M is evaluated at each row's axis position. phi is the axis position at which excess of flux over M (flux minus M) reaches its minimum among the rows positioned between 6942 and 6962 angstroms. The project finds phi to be 6952 angstroms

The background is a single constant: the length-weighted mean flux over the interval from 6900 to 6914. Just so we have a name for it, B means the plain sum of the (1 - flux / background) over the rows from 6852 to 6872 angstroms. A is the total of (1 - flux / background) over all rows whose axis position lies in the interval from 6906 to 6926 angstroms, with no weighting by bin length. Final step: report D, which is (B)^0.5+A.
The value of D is 0.35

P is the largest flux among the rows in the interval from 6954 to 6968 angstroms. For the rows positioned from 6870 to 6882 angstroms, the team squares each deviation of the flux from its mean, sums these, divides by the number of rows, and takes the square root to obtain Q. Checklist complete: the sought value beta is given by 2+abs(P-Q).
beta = 2.519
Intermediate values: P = 0.5338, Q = 0.0143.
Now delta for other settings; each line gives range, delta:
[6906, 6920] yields 51.4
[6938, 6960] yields 51.8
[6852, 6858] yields 51.2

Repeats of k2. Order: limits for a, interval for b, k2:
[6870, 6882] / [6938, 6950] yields 0.99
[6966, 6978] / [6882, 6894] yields 1.07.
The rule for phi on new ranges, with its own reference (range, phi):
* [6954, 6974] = 6967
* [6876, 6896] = 6883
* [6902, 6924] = 6919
